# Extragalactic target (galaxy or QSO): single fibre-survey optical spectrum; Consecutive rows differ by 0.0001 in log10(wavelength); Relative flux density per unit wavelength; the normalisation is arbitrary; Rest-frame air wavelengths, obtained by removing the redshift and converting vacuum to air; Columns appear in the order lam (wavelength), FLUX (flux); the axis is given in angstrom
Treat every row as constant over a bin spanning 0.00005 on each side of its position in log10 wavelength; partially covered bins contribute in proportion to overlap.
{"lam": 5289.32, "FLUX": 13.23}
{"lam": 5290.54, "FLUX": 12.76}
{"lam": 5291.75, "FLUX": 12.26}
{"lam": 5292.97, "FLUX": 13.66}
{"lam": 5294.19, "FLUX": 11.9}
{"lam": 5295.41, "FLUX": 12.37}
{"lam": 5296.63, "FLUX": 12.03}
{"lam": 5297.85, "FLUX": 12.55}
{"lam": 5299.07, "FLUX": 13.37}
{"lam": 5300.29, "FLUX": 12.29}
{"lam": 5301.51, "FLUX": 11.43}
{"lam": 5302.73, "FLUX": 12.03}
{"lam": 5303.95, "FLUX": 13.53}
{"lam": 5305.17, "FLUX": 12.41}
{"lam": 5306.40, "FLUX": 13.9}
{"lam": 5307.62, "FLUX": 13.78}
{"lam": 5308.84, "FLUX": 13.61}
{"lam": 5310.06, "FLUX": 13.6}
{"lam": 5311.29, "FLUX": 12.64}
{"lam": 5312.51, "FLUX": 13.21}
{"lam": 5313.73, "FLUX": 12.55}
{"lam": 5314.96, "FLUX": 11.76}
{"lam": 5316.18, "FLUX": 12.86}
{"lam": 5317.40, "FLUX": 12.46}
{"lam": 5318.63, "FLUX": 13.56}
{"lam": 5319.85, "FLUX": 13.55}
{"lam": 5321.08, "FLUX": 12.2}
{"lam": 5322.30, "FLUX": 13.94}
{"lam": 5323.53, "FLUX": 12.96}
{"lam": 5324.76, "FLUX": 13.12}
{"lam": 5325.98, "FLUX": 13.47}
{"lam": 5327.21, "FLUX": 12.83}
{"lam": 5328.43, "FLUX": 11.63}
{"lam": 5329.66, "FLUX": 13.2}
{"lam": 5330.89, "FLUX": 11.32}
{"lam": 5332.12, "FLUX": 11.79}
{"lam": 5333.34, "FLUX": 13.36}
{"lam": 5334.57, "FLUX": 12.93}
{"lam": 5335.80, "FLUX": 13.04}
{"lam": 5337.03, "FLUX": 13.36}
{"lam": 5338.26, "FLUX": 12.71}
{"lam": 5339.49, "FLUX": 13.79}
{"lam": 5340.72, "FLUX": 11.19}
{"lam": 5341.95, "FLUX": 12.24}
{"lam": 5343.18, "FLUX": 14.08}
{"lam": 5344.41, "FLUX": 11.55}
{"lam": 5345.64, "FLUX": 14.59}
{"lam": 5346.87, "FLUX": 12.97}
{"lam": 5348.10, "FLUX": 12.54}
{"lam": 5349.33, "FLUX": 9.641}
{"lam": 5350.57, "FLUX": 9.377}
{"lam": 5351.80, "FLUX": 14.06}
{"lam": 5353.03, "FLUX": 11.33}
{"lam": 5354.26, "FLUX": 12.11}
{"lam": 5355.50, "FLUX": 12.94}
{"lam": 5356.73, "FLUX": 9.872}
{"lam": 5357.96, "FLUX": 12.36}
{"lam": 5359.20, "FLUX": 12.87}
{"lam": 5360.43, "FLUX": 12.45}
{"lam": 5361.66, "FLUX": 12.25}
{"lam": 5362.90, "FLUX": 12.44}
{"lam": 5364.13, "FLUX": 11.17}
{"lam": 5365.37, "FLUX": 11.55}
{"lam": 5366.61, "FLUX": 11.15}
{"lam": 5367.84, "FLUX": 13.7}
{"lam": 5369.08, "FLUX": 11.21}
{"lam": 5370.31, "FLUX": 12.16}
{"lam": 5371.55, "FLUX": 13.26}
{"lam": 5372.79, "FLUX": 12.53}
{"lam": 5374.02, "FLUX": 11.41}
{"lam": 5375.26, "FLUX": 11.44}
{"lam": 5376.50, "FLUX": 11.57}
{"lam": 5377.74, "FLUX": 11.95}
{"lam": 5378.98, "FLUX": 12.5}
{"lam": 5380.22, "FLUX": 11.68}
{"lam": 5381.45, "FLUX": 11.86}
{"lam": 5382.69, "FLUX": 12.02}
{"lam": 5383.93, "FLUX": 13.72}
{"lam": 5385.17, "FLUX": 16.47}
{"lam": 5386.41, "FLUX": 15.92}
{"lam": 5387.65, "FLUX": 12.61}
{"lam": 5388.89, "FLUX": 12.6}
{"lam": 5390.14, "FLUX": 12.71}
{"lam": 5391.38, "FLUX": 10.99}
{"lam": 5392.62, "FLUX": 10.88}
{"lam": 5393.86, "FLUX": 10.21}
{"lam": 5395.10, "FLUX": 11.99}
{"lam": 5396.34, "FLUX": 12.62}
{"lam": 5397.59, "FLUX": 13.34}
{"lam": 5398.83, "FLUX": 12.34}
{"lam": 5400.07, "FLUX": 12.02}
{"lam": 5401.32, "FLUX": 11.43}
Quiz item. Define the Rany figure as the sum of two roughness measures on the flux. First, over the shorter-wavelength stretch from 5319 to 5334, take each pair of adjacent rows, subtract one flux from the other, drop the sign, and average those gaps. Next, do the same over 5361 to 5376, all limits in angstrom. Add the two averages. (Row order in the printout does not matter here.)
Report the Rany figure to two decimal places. 2.10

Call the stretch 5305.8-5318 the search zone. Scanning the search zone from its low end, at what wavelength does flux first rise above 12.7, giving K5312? 5306.40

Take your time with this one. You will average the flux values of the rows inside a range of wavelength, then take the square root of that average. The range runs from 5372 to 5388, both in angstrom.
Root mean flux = 3.57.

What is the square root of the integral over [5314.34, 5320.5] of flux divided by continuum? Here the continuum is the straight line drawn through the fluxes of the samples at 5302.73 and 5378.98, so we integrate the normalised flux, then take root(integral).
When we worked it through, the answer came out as 2.55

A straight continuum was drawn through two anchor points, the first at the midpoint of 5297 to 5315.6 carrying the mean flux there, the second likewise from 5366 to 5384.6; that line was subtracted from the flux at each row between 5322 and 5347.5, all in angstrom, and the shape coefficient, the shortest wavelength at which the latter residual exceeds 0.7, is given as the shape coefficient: 5322.30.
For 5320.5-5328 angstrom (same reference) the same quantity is 5322.30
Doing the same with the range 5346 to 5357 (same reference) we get 5351.80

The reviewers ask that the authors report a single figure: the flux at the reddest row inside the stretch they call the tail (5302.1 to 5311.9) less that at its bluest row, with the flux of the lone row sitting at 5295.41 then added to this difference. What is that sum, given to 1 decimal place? 13.0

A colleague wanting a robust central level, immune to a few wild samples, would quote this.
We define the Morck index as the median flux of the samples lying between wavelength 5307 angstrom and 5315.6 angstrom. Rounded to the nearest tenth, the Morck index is 13.2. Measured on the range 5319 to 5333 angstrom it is 13.0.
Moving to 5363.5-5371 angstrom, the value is 11.4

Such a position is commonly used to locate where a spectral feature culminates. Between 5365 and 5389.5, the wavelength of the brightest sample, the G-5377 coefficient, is 5385.17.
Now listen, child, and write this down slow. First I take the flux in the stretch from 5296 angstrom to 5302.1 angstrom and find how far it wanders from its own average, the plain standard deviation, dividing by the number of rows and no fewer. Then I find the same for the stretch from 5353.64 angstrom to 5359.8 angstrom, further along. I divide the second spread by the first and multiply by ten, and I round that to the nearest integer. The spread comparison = 18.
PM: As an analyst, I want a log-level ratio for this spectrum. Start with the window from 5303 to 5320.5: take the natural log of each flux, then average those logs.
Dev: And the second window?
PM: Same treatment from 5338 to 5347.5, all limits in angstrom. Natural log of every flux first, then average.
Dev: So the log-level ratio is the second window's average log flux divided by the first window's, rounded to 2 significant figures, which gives 0.99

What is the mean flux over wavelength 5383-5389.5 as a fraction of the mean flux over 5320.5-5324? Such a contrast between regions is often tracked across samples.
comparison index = 1.09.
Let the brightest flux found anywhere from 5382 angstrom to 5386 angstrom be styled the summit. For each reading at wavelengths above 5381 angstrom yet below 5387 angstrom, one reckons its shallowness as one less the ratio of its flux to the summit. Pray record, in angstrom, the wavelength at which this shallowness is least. 5385.17 angstrom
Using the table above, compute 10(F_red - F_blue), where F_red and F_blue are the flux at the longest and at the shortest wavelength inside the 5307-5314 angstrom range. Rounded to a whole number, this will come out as -12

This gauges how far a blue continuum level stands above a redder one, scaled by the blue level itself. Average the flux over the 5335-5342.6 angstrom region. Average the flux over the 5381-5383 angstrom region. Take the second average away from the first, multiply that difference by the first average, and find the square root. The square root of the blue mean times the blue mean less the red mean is 3.2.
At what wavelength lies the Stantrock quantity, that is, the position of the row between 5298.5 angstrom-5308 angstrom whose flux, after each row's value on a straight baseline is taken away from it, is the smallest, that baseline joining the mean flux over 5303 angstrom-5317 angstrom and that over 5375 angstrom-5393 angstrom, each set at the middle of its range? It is 5301.51 angstrom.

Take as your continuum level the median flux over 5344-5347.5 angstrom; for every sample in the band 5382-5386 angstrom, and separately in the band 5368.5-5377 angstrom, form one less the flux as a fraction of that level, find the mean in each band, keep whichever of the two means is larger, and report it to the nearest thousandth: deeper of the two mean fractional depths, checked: 0.079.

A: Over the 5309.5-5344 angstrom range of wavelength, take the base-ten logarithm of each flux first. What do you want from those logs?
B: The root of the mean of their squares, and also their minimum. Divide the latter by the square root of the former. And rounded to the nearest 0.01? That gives 1.00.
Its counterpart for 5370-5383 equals 1.02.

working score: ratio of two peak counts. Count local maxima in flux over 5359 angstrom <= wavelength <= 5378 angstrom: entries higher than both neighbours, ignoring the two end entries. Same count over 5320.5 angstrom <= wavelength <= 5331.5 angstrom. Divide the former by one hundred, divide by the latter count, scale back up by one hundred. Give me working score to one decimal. 1.3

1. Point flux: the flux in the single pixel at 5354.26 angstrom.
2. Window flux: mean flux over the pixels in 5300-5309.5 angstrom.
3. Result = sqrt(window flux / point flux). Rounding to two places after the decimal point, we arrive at 1.03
